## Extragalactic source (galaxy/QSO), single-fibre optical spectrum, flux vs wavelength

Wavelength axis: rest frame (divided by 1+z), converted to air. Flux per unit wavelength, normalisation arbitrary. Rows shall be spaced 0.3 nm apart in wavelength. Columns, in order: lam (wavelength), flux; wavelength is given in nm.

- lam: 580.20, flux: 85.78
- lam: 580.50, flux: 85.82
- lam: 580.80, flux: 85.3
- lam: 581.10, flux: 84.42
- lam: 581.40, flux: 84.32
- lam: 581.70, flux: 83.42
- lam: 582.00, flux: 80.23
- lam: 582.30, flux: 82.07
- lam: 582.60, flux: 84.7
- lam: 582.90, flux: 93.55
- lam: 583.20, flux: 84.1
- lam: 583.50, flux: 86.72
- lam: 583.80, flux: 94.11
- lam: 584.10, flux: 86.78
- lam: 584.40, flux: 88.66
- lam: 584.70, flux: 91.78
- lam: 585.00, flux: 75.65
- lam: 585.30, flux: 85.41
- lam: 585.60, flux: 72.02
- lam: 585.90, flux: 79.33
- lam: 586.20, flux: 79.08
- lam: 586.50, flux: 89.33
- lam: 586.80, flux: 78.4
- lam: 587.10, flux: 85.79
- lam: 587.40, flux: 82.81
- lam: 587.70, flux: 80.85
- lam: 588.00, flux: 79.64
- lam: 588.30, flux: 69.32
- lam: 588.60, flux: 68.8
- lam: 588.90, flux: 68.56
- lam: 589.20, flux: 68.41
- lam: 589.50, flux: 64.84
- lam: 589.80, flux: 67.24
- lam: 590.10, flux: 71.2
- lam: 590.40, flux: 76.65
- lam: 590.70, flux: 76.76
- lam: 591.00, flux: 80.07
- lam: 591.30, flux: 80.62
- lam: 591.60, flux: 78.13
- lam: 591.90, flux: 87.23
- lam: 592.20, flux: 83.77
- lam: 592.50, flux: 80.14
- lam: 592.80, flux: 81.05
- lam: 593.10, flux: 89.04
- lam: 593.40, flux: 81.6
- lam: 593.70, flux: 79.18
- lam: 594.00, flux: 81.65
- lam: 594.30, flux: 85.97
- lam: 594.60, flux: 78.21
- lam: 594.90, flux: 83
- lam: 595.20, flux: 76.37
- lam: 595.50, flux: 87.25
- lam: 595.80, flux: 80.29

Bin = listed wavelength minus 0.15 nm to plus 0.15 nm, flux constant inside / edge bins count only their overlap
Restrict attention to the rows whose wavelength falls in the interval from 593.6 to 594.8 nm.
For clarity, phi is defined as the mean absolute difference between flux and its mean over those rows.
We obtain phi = 2.6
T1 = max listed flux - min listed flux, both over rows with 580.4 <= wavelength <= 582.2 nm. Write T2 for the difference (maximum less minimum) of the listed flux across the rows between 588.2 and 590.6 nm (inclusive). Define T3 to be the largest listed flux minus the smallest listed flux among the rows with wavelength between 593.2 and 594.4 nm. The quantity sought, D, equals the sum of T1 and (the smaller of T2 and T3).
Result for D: 12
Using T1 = 6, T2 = 12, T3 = 6.8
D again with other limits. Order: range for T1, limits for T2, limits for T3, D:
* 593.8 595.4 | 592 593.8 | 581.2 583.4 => 19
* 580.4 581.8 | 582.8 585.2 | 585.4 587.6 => 20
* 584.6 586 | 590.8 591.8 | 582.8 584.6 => 22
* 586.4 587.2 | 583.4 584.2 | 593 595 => 18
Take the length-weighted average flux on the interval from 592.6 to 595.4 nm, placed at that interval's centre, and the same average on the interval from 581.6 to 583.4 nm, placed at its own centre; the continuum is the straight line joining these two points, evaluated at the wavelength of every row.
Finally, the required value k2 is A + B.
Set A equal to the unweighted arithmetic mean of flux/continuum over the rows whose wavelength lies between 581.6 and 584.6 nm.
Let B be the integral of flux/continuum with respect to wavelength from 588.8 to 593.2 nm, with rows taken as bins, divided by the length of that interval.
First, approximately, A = 1.02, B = 0.93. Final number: 1.95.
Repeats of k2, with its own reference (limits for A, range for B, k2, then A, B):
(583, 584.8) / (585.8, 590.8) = 1.96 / 1.05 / 0.91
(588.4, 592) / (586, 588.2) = 1.87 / 0.89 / 0.98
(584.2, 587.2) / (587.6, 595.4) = 1.93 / 0.98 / 0.94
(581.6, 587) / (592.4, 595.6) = 2.00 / 1.00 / 1.00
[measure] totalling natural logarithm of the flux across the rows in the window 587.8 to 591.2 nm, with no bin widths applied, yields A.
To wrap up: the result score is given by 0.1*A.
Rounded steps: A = 47.0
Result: 4.70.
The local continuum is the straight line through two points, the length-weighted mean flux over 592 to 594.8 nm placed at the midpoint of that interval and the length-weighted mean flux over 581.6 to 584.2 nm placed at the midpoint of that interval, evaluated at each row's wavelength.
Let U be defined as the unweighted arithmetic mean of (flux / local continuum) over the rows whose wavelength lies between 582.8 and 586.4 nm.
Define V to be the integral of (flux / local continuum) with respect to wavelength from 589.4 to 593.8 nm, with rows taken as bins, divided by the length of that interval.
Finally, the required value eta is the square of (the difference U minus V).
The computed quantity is 0.002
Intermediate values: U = 0.99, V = 0.95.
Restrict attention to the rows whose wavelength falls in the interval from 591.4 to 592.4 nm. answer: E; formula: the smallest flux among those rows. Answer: 78.13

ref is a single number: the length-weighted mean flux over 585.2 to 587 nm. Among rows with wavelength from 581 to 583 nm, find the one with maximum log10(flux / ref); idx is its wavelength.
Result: 582.90 nm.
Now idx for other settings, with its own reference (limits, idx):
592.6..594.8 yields 593.10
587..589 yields 587.10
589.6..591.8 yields 591.30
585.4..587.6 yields 586.50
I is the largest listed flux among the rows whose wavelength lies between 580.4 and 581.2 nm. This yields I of 85.82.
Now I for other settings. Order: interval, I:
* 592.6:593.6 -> 89.04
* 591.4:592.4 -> 87.23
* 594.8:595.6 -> 87.25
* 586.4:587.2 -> 89.33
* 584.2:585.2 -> 91.78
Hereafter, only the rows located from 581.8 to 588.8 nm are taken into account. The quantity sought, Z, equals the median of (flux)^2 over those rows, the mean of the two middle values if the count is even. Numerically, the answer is 6857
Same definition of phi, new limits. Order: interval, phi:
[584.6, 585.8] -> 7.4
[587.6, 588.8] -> 5.6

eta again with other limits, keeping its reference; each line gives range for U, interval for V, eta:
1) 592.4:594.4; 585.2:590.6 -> 0.011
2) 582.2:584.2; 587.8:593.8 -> 0.009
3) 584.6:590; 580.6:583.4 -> 0.005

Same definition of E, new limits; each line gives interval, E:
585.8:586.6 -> 79.08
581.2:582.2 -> 80.23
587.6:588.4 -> 69.32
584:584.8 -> 86.78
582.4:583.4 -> 84.1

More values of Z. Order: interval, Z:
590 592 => 6104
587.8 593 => 5892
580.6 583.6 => 7118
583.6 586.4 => 7295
